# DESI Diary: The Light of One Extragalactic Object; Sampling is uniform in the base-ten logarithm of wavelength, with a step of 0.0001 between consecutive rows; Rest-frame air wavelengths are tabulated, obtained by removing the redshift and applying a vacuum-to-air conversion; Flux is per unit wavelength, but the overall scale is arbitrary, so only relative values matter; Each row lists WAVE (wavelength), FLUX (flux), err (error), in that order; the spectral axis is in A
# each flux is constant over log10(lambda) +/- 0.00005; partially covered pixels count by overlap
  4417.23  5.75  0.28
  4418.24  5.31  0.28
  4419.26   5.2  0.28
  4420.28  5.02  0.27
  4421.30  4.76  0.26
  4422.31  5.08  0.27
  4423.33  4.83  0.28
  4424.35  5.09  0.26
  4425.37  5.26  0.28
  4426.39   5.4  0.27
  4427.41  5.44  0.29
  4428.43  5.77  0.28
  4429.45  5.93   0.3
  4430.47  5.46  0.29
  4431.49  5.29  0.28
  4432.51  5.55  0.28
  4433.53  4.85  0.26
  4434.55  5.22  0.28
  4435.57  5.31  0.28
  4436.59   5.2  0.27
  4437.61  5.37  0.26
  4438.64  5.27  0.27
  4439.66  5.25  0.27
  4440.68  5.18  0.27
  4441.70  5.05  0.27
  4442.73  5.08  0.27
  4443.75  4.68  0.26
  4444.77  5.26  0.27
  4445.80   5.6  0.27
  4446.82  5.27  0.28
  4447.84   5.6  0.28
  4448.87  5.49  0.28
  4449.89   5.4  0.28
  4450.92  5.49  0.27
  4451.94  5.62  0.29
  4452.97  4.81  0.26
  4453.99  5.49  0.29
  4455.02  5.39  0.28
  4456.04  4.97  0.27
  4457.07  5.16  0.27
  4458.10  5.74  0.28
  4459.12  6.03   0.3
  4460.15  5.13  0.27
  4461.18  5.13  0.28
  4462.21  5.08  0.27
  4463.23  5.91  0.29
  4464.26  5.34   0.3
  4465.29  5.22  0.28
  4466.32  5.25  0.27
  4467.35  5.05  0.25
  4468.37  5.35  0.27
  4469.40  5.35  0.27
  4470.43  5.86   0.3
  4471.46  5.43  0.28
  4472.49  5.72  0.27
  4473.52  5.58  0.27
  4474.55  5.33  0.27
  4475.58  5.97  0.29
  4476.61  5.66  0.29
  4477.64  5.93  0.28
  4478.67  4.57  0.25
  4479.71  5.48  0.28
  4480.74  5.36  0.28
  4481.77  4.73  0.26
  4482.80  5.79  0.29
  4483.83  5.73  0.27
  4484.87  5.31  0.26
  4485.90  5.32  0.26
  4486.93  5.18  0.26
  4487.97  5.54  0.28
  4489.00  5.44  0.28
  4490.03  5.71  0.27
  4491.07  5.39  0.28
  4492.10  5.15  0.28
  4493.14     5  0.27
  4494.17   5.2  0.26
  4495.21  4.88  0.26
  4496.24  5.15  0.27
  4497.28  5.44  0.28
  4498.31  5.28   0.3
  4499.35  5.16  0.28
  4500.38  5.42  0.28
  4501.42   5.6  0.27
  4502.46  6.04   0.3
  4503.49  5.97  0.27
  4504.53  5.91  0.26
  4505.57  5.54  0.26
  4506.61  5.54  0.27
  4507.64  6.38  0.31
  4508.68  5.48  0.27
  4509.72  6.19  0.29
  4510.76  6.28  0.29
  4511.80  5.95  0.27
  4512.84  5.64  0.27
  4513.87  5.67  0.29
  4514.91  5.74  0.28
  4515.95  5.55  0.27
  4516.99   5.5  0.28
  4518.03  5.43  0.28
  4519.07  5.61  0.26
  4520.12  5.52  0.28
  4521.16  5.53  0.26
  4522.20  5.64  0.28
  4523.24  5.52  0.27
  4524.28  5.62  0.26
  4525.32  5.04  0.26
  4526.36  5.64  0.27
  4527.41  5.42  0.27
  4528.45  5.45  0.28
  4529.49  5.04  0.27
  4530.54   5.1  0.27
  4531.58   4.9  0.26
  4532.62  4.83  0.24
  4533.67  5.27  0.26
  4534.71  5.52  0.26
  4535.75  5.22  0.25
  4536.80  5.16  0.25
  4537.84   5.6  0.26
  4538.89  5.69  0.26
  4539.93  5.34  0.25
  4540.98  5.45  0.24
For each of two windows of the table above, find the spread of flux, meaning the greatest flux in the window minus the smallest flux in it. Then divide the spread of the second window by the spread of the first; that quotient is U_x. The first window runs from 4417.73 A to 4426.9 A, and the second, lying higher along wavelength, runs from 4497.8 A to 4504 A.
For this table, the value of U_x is 1.4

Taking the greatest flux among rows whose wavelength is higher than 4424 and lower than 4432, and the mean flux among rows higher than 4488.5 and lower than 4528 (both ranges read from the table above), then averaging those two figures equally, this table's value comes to 5.74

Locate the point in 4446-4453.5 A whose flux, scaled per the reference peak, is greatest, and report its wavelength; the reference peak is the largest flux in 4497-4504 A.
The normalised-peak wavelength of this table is 4451.94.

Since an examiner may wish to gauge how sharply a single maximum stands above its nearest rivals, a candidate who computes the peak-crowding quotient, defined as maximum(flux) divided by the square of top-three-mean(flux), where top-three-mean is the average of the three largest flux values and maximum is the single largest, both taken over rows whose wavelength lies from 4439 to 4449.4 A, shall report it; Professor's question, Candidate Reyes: 0.181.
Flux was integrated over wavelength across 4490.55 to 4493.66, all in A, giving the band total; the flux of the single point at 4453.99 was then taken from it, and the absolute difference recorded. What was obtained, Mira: 10.6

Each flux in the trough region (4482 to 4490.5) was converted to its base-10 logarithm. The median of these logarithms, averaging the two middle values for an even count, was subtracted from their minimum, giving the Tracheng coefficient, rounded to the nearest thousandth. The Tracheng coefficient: -0.025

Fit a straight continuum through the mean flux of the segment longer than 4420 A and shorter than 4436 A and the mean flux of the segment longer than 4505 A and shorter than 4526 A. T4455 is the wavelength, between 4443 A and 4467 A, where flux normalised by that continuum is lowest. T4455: 4443.75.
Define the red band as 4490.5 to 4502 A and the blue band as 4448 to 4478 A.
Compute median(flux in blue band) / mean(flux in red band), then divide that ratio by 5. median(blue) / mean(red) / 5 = 0.206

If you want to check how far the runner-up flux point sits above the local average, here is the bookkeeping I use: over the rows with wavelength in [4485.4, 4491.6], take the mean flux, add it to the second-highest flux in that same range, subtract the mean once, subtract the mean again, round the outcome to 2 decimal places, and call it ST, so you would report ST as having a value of 0.11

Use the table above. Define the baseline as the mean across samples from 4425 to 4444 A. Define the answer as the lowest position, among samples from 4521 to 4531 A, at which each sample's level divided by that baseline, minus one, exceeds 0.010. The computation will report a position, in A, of 4521.16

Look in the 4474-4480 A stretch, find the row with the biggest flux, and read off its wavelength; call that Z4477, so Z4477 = 4475.58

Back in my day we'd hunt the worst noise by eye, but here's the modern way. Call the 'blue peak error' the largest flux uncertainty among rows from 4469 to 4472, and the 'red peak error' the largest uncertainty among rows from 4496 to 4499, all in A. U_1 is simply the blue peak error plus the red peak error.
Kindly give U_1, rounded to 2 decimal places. 0.60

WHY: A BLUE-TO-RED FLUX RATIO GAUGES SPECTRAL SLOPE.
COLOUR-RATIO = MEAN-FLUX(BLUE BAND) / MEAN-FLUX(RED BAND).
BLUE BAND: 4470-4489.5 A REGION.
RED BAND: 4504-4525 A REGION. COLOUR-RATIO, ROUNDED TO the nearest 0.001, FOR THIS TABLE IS 0.958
